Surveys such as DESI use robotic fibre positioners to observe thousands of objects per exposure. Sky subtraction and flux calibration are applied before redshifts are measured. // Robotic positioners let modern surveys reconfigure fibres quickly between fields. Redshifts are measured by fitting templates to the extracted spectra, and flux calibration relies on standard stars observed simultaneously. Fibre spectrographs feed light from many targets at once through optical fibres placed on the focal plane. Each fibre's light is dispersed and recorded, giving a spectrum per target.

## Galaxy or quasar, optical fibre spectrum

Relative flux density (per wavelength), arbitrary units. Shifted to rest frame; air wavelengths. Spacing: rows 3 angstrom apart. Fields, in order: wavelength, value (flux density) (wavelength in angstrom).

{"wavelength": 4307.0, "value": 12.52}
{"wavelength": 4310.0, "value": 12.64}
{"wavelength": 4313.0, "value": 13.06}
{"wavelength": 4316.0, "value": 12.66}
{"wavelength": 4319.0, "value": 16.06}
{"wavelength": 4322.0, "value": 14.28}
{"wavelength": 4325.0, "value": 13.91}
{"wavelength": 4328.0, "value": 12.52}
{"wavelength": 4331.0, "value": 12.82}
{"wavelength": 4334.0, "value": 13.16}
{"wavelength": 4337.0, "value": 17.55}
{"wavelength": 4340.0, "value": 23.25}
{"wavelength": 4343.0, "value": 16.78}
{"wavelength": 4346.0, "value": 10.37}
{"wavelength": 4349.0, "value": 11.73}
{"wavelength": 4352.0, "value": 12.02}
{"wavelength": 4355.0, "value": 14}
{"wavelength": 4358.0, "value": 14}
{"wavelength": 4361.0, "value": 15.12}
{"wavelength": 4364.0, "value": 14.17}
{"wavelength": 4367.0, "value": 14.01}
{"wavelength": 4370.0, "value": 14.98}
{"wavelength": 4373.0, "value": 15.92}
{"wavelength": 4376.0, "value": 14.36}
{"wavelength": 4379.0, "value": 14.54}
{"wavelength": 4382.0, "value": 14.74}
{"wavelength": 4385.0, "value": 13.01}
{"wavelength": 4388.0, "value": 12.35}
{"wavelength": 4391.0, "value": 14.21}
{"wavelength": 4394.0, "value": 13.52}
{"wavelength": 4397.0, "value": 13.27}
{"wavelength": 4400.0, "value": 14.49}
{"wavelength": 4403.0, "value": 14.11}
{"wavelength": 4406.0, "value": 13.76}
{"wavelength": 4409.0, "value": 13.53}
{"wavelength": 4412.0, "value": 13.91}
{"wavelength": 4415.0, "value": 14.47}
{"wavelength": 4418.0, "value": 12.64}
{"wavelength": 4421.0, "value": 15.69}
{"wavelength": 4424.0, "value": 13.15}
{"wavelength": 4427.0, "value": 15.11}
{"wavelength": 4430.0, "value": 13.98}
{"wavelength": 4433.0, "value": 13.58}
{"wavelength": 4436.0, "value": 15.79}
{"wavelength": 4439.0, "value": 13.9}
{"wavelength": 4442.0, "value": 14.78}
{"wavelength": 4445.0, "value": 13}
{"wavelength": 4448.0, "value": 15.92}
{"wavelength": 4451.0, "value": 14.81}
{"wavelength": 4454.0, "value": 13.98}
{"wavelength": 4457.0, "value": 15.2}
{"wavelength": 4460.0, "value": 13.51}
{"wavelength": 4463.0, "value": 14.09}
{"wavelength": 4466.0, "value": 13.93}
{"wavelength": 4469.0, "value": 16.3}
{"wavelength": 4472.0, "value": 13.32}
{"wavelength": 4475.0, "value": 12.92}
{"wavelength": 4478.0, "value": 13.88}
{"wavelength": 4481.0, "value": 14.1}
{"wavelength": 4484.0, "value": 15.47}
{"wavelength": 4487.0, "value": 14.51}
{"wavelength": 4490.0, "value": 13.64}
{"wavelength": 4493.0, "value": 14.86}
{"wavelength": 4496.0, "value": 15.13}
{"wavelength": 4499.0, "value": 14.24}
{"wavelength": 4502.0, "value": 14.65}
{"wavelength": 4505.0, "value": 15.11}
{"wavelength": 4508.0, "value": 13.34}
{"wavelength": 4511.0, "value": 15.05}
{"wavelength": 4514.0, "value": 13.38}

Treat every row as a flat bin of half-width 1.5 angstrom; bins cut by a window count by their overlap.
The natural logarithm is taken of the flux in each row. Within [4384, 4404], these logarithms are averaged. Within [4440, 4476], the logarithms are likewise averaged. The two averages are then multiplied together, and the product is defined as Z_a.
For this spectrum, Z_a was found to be 6.93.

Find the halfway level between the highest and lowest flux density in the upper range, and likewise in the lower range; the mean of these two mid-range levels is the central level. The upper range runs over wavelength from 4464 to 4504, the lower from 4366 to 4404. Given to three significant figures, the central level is 14.4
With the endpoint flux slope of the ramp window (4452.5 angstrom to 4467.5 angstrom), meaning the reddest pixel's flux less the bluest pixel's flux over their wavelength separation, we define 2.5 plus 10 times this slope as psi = 2.46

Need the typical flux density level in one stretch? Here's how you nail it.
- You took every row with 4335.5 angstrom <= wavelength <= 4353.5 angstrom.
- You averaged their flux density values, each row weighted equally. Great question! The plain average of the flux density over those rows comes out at 15.3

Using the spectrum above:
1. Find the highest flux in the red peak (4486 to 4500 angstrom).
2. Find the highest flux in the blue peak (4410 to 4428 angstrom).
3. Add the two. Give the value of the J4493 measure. 30.8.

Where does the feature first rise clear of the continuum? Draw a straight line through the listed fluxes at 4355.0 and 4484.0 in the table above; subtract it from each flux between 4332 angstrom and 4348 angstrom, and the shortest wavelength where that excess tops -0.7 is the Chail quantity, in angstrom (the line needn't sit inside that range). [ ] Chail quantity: 4334.0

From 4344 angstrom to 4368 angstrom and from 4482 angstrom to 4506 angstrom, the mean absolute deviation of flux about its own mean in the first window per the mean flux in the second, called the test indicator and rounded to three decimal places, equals 0.092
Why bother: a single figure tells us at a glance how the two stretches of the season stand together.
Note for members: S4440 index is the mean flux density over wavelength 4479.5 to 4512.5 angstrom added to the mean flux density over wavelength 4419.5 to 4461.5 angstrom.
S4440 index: 29.01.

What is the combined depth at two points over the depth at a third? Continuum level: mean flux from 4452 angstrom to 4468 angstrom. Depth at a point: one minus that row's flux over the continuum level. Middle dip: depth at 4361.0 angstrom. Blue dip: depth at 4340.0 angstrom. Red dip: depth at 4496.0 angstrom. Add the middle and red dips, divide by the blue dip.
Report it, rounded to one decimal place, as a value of 0.2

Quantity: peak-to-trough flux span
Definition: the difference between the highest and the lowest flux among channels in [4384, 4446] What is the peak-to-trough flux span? 3.44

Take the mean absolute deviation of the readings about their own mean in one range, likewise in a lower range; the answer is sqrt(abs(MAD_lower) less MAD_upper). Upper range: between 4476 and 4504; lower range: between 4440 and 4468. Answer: 0.5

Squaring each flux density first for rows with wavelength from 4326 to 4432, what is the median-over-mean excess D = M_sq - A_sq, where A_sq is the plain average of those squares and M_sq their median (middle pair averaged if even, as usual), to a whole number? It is -10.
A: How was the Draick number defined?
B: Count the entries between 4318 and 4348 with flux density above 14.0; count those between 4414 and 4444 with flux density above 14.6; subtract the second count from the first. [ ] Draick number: 1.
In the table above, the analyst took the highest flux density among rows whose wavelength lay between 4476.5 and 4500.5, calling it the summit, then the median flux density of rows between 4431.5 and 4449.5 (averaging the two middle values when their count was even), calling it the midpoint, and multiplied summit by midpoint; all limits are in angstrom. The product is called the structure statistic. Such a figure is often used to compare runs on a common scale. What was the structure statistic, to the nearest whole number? 222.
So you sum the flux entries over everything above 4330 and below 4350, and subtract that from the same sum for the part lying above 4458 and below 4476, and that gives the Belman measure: -22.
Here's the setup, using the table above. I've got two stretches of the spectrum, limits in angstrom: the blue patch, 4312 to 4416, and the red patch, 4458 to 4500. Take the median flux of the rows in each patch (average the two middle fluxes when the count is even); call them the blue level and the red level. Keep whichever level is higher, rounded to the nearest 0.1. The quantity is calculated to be 14.1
